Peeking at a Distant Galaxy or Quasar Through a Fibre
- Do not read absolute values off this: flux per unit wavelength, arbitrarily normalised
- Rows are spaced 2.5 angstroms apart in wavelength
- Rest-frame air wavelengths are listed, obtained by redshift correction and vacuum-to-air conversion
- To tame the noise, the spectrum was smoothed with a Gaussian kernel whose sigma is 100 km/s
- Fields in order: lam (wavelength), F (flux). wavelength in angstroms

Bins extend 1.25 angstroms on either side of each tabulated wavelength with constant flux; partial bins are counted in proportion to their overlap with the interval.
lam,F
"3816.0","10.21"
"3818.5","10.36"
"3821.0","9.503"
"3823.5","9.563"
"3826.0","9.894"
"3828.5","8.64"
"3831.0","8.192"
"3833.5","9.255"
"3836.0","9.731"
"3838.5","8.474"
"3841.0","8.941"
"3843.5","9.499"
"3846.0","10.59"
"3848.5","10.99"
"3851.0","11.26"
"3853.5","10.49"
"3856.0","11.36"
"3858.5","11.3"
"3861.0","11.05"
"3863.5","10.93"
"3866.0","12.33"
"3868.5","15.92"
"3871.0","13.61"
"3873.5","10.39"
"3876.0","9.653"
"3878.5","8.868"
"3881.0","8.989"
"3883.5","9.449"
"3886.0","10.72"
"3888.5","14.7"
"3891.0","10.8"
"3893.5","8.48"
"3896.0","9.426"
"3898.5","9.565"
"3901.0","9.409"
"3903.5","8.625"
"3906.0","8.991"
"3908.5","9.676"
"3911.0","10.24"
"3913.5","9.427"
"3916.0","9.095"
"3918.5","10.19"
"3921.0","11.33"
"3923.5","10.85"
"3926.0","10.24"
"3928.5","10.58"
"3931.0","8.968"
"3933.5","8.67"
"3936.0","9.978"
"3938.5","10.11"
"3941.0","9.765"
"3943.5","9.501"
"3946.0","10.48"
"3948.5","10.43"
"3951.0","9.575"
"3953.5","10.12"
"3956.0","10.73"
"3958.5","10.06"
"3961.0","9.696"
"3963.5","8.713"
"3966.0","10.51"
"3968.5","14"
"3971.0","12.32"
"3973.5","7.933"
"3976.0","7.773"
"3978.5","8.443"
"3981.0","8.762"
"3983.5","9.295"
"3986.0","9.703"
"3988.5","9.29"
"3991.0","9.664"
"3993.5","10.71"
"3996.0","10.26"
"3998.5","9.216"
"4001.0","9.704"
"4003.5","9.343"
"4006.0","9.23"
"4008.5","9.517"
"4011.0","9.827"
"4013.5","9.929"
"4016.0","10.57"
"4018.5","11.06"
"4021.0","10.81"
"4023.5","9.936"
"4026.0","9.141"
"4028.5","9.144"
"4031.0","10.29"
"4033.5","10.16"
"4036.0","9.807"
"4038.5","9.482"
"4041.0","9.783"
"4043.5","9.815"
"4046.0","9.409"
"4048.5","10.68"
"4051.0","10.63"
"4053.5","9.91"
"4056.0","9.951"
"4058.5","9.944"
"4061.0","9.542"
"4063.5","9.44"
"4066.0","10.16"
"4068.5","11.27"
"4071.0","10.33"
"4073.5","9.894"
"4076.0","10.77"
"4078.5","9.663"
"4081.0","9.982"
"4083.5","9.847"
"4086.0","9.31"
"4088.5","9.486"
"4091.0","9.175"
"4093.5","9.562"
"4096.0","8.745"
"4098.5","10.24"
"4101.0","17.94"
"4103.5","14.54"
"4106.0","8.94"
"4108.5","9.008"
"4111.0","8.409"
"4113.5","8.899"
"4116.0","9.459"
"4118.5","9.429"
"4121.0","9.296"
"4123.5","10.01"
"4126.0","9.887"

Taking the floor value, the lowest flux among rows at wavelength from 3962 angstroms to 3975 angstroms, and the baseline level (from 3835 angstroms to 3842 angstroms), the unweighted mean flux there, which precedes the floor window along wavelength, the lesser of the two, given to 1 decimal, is 7.9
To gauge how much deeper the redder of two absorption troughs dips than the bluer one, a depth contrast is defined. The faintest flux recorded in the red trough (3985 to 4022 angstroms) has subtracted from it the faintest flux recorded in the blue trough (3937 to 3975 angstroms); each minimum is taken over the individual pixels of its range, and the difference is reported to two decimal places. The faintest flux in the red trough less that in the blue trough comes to 1.28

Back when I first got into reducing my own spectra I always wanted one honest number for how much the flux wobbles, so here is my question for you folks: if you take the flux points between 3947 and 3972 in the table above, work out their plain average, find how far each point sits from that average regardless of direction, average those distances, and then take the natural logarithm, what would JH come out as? 0.0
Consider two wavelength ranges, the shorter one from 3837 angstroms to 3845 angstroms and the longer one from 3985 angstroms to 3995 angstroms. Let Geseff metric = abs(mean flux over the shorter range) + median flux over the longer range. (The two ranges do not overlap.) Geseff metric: 18.7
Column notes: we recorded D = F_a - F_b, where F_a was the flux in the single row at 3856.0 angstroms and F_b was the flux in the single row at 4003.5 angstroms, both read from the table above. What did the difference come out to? 2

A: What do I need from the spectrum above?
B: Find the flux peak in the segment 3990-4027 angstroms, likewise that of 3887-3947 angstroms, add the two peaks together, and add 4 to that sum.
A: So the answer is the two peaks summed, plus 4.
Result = 30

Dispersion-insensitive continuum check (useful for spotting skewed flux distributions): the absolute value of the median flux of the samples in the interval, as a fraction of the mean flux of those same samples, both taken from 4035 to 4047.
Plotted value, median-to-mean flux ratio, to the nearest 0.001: 1.013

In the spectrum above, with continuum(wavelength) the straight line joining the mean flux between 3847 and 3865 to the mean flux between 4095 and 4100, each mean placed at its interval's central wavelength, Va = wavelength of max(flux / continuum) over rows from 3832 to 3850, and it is 3848.5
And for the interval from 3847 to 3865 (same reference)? 3856.0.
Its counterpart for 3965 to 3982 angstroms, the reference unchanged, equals 3968.5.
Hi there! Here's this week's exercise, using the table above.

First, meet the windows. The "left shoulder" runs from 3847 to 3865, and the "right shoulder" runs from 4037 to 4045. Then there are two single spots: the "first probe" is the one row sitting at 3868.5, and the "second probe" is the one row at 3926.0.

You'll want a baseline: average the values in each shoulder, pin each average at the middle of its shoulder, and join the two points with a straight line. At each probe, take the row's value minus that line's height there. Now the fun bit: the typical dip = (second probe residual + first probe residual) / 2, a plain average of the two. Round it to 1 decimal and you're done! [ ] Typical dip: 2.3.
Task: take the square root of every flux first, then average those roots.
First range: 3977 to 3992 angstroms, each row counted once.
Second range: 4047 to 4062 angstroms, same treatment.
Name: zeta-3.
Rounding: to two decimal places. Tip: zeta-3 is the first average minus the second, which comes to -0.15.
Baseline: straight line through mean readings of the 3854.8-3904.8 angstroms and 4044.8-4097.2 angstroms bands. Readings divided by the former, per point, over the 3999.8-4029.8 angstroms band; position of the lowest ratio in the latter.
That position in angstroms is 4026.0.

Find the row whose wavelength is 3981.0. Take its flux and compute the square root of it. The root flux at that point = 2.96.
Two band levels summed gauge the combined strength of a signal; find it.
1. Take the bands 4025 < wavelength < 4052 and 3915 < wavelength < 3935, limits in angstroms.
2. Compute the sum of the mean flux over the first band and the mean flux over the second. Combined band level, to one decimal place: 19.8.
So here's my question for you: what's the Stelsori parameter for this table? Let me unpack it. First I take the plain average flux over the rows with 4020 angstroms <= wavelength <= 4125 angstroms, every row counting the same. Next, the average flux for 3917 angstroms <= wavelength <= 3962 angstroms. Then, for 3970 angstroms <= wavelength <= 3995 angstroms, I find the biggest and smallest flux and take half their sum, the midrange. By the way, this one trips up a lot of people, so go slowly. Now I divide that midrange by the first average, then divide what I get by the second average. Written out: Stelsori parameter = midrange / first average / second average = 0.099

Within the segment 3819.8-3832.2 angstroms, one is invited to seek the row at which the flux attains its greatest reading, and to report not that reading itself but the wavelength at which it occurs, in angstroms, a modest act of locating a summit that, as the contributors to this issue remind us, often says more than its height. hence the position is 3826.0 angstroms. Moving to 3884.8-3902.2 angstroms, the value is 3888.5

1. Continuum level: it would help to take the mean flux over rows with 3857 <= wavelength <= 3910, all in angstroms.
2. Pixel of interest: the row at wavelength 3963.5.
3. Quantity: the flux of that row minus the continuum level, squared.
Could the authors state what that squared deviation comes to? 3.6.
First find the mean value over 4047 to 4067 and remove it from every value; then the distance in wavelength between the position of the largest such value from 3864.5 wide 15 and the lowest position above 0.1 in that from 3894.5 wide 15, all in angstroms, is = 20.0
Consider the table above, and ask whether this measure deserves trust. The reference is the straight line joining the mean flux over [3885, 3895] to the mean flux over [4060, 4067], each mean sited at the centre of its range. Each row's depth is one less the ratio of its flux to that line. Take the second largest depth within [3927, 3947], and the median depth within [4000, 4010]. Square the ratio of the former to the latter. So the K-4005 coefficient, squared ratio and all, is 5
